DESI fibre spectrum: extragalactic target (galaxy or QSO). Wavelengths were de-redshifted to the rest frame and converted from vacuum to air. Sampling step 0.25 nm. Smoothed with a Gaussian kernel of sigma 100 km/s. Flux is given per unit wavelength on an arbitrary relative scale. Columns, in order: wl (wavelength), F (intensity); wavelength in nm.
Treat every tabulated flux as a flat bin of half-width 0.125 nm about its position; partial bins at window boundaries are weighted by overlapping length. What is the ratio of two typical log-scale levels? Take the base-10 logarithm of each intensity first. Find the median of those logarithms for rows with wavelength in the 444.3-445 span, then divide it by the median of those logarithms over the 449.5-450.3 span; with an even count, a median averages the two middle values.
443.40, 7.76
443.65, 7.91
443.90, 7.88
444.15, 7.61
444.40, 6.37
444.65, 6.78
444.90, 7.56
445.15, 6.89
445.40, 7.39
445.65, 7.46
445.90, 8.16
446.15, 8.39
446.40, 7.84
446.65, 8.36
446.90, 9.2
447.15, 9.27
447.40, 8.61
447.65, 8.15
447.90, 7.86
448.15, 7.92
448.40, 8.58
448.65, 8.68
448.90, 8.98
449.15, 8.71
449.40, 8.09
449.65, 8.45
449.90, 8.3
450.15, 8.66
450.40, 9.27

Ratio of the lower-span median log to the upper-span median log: 0.90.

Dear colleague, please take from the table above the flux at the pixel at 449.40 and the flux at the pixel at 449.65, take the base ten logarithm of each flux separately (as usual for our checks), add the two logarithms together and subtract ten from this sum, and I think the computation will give -8.17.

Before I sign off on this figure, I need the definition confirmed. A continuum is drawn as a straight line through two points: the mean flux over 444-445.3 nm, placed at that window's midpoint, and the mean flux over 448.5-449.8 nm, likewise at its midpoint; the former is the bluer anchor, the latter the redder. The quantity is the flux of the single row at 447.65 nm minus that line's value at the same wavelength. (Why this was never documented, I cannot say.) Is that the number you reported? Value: 0.08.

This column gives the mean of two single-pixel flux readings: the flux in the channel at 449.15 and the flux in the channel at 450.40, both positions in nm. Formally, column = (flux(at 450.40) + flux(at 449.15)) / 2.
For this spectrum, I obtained 9.0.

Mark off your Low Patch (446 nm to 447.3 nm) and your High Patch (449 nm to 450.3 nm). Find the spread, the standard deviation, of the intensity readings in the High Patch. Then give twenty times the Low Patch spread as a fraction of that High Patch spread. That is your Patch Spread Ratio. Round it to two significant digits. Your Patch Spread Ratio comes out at 48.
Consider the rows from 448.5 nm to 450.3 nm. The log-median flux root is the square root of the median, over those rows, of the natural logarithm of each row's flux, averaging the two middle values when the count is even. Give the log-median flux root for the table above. 1.47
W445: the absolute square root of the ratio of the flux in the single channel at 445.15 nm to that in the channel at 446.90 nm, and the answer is 0.87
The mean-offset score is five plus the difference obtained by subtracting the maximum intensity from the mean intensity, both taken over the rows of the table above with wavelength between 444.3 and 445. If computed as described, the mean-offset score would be 4.34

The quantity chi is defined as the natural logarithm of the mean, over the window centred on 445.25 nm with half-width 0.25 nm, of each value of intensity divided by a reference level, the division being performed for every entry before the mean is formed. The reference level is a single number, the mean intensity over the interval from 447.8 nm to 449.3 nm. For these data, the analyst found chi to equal -0.17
